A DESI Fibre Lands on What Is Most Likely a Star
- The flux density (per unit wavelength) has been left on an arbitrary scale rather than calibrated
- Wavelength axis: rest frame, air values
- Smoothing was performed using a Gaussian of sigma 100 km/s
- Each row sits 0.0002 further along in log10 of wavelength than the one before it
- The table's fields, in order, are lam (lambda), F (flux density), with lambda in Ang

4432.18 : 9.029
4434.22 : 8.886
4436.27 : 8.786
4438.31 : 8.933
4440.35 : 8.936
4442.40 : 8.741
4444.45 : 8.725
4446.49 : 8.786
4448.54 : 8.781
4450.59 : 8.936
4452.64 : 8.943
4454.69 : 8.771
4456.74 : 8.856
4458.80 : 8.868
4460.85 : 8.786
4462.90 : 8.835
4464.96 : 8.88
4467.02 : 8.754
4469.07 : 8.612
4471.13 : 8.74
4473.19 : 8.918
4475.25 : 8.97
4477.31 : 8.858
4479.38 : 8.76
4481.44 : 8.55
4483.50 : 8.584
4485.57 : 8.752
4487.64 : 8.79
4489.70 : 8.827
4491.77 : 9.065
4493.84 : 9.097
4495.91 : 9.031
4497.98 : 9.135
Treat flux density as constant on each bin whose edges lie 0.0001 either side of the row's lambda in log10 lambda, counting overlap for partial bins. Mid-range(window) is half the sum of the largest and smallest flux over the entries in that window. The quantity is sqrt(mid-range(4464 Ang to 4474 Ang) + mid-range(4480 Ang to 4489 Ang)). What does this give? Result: 4.18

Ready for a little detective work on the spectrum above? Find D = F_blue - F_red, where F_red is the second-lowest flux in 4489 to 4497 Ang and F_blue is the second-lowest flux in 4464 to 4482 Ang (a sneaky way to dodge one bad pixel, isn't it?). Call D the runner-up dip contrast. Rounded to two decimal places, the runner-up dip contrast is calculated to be -0.42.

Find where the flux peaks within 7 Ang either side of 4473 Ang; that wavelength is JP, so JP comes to 4475.25 Ang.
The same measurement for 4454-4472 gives 4464.96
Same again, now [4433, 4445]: 4440.35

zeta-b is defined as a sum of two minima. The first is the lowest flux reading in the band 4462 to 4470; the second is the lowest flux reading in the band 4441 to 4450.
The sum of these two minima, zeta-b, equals 17.34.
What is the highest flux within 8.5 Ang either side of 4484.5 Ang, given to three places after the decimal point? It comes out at 9.065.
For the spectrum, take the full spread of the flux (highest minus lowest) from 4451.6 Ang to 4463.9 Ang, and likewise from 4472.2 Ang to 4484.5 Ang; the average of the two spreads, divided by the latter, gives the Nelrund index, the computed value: 0.70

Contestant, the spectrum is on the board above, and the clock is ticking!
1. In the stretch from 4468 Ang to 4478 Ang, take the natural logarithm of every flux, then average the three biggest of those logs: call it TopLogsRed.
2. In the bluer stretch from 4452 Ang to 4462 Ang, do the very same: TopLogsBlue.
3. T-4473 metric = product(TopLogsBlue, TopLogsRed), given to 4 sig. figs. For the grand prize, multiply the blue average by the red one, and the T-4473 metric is 4.780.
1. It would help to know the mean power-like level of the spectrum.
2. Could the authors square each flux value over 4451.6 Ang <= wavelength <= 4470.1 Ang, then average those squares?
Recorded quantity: 77.7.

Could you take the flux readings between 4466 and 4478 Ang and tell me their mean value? 8.81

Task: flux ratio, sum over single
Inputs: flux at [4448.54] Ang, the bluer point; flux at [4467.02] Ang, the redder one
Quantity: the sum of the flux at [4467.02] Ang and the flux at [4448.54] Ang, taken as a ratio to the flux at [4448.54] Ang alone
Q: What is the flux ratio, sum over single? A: 2.00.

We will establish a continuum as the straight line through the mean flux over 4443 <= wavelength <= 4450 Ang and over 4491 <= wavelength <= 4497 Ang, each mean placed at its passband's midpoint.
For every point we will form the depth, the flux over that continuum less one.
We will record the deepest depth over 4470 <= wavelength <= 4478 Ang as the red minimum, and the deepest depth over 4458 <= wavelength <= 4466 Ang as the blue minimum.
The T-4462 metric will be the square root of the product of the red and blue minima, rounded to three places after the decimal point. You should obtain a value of 0.013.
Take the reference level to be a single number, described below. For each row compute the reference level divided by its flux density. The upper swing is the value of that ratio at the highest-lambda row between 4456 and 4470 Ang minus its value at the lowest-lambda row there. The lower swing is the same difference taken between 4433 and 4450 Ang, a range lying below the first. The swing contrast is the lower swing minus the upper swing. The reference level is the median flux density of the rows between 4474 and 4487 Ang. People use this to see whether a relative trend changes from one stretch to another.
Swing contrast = -0.02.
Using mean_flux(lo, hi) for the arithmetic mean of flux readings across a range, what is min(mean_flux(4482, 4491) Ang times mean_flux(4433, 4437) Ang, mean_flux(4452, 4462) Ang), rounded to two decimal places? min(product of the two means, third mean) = 8.84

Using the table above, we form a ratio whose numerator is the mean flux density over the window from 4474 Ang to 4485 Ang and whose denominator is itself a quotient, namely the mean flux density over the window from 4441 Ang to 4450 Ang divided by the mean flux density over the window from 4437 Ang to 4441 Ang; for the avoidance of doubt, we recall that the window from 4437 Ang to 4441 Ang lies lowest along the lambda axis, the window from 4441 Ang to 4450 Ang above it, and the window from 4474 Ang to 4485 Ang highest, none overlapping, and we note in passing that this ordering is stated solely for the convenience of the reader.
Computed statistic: 8.92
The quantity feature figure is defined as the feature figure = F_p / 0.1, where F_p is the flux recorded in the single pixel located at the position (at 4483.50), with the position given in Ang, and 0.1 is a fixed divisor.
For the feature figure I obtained 85.8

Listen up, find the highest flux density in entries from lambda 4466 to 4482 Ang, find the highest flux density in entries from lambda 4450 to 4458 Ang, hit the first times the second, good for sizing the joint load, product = 80.2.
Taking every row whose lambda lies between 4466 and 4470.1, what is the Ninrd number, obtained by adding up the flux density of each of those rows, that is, 17.4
